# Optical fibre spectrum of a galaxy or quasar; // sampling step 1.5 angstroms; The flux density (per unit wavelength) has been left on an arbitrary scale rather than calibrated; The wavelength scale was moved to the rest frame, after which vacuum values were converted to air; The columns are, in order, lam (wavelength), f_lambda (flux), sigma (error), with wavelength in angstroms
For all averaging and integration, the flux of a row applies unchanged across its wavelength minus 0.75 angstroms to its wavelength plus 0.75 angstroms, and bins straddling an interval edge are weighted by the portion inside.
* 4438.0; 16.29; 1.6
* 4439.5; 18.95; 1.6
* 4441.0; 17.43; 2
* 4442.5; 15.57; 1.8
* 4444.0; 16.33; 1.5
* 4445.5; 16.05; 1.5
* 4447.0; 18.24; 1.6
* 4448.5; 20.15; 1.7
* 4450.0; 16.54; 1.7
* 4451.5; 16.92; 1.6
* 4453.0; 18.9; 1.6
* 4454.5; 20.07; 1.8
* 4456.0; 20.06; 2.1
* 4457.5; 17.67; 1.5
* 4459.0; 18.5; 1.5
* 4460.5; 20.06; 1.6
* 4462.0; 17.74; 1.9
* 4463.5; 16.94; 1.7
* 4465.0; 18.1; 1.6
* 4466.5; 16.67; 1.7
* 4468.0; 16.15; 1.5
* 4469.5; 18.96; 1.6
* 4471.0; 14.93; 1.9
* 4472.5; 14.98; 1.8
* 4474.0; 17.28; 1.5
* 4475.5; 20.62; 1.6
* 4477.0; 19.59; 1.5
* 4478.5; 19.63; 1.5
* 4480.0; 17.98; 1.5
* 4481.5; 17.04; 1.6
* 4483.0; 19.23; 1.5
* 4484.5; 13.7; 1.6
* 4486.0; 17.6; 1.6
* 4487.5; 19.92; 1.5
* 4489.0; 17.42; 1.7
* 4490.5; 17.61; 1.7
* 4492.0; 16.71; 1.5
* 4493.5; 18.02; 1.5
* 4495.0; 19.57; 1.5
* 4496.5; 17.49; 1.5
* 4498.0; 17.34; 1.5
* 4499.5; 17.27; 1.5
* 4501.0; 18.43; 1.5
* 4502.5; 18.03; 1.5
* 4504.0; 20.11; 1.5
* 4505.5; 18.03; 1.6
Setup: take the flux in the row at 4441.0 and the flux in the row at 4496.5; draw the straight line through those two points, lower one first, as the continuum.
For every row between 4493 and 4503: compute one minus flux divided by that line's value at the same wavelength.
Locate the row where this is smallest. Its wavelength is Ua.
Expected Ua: 4495.0 angstroms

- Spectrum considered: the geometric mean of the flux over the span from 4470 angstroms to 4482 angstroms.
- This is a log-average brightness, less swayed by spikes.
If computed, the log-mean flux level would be 17.64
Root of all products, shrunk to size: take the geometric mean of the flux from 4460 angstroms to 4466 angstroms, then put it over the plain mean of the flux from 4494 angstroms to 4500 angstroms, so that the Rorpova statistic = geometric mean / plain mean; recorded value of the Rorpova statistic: 1.01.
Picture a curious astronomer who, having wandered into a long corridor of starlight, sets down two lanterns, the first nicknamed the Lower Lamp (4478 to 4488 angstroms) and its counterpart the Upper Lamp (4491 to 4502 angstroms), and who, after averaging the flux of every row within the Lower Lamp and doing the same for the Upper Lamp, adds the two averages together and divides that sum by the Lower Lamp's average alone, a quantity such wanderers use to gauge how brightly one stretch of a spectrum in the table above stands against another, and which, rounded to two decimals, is 2.00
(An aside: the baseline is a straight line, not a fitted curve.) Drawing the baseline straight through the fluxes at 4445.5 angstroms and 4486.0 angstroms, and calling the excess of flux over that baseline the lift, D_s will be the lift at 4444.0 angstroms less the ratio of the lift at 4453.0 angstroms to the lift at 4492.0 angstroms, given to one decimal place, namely 2.6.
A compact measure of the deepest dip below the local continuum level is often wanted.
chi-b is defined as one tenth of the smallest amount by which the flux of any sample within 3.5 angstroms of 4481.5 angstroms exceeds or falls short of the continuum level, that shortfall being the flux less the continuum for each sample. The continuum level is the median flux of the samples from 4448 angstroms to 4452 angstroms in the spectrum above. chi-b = -0.32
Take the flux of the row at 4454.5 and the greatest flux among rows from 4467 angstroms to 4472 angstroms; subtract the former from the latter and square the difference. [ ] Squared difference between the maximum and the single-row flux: 1.2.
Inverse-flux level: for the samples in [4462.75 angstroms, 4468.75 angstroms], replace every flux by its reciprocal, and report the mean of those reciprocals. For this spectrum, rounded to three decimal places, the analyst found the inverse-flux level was 0.059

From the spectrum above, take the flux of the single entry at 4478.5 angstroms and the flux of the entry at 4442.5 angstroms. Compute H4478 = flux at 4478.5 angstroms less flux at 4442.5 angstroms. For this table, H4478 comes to 4.1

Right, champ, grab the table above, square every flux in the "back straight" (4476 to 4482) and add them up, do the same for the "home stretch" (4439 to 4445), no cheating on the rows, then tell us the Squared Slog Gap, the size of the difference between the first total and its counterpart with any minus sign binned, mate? 211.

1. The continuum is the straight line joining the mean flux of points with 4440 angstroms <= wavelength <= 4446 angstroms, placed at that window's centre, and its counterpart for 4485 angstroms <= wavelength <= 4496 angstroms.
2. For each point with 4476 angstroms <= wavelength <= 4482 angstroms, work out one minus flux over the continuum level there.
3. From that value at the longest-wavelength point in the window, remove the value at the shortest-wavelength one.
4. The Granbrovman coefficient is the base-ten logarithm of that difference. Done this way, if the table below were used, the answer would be -0.81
